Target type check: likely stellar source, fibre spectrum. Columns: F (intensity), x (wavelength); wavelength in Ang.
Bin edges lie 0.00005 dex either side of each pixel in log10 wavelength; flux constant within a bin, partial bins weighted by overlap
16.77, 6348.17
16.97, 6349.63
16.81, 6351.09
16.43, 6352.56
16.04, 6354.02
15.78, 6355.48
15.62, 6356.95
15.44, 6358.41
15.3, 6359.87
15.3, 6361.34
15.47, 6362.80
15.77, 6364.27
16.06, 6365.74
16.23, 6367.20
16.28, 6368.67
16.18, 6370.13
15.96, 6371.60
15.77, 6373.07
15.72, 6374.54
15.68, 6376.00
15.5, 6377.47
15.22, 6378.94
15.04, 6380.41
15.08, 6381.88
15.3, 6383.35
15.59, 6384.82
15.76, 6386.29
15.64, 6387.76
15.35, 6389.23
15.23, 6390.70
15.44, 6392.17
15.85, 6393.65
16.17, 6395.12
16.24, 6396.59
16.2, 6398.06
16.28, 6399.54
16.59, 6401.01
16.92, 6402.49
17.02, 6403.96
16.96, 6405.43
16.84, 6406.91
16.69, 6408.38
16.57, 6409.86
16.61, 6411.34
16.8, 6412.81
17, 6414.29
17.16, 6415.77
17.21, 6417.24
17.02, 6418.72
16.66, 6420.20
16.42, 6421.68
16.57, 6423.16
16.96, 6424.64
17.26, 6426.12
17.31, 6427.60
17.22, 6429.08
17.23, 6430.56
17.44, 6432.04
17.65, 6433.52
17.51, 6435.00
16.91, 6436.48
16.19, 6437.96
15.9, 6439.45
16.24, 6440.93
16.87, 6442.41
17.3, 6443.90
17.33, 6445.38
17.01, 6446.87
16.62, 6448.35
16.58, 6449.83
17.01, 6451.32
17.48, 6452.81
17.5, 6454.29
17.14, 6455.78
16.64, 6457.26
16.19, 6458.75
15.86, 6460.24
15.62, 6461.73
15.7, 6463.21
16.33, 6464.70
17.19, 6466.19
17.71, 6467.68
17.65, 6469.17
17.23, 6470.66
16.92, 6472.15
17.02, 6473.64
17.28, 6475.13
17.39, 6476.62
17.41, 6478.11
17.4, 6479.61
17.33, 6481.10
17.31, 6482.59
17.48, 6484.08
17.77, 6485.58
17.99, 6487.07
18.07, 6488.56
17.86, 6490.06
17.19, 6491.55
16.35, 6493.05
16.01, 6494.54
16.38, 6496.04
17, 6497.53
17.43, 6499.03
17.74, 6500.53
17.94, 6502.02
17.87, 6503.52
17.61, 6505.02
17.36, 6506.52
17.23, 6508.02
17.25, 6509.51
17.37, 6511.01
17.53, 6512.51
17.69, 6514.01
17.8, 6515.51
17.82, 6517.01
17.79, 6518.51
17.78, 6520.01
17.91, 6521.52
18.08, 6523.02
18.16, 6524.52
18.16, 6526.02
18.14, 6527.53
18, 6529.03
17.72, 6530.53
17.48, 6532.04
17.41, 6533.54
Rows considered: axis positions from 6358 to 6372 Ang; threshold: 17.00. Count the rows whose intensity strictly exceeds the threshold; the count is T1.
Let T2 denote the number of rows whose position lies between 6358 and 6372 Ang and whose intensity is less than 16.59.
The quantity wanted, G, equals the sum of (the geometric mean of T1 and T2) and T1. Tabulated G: 0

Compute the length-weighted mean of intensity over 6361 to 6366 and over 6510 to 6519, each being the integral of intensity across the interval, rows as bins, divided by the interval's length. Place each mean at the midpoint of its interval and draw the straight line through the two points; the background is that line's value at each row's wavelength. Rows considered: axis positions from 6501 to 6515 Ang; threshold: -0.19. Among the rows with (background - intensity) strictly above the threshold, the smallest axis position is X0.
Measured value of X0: 6505.02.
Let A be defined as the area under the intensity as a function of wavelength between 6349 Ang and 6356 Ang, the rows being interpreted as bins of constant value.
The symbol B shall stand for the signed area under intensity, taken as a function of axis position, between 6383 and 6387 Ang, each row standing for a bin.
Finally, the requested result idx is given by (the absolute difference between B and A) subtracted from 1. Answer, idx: -52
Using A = 115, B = 62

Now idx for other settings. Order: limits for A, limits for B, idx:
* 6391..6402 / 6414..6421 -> -57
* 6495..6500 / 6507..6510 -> -32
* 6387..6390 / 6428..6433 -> -39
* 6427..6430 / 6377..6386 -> -85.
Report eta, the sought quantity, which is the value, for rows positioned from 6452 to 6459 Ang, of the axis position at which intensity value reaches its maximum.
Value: 6454.29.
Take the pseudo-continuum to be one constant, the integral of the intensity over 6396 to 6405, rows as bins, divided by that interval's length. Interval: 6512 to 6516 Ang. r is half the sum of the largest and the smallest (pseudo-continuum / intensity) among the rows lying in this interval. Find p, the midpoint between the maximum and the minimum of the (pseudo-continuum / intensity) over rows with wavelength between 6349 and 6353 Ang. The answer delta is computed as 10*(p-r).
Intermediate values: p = 0.99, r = 0.938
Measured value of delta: 0.5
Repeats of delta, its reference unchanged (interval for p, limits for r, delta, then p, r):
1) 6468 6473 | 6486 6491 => 0.4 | 0.96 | 0.922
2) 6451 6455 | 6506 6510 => 0.0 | 0.96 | 0.958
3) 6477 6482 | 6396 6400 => -0.7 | 0.95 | 1.020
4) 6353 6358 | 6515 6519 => 1.2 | 1.05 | 0.930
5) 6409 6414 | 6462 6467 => -0.2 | 0.99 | 1.009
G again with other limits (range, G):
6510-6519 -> 6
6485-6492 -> 5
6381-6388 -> 0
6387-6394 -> 0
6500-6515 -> 10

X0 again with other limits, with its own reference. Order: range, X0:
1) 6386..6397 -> 6386.29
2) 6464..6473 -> 6464.70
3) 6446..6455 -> 6448.35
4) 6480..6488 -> 6481.10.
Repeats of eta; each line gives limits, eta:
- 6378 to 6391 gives 6386.29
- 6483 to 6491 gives 6488.56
